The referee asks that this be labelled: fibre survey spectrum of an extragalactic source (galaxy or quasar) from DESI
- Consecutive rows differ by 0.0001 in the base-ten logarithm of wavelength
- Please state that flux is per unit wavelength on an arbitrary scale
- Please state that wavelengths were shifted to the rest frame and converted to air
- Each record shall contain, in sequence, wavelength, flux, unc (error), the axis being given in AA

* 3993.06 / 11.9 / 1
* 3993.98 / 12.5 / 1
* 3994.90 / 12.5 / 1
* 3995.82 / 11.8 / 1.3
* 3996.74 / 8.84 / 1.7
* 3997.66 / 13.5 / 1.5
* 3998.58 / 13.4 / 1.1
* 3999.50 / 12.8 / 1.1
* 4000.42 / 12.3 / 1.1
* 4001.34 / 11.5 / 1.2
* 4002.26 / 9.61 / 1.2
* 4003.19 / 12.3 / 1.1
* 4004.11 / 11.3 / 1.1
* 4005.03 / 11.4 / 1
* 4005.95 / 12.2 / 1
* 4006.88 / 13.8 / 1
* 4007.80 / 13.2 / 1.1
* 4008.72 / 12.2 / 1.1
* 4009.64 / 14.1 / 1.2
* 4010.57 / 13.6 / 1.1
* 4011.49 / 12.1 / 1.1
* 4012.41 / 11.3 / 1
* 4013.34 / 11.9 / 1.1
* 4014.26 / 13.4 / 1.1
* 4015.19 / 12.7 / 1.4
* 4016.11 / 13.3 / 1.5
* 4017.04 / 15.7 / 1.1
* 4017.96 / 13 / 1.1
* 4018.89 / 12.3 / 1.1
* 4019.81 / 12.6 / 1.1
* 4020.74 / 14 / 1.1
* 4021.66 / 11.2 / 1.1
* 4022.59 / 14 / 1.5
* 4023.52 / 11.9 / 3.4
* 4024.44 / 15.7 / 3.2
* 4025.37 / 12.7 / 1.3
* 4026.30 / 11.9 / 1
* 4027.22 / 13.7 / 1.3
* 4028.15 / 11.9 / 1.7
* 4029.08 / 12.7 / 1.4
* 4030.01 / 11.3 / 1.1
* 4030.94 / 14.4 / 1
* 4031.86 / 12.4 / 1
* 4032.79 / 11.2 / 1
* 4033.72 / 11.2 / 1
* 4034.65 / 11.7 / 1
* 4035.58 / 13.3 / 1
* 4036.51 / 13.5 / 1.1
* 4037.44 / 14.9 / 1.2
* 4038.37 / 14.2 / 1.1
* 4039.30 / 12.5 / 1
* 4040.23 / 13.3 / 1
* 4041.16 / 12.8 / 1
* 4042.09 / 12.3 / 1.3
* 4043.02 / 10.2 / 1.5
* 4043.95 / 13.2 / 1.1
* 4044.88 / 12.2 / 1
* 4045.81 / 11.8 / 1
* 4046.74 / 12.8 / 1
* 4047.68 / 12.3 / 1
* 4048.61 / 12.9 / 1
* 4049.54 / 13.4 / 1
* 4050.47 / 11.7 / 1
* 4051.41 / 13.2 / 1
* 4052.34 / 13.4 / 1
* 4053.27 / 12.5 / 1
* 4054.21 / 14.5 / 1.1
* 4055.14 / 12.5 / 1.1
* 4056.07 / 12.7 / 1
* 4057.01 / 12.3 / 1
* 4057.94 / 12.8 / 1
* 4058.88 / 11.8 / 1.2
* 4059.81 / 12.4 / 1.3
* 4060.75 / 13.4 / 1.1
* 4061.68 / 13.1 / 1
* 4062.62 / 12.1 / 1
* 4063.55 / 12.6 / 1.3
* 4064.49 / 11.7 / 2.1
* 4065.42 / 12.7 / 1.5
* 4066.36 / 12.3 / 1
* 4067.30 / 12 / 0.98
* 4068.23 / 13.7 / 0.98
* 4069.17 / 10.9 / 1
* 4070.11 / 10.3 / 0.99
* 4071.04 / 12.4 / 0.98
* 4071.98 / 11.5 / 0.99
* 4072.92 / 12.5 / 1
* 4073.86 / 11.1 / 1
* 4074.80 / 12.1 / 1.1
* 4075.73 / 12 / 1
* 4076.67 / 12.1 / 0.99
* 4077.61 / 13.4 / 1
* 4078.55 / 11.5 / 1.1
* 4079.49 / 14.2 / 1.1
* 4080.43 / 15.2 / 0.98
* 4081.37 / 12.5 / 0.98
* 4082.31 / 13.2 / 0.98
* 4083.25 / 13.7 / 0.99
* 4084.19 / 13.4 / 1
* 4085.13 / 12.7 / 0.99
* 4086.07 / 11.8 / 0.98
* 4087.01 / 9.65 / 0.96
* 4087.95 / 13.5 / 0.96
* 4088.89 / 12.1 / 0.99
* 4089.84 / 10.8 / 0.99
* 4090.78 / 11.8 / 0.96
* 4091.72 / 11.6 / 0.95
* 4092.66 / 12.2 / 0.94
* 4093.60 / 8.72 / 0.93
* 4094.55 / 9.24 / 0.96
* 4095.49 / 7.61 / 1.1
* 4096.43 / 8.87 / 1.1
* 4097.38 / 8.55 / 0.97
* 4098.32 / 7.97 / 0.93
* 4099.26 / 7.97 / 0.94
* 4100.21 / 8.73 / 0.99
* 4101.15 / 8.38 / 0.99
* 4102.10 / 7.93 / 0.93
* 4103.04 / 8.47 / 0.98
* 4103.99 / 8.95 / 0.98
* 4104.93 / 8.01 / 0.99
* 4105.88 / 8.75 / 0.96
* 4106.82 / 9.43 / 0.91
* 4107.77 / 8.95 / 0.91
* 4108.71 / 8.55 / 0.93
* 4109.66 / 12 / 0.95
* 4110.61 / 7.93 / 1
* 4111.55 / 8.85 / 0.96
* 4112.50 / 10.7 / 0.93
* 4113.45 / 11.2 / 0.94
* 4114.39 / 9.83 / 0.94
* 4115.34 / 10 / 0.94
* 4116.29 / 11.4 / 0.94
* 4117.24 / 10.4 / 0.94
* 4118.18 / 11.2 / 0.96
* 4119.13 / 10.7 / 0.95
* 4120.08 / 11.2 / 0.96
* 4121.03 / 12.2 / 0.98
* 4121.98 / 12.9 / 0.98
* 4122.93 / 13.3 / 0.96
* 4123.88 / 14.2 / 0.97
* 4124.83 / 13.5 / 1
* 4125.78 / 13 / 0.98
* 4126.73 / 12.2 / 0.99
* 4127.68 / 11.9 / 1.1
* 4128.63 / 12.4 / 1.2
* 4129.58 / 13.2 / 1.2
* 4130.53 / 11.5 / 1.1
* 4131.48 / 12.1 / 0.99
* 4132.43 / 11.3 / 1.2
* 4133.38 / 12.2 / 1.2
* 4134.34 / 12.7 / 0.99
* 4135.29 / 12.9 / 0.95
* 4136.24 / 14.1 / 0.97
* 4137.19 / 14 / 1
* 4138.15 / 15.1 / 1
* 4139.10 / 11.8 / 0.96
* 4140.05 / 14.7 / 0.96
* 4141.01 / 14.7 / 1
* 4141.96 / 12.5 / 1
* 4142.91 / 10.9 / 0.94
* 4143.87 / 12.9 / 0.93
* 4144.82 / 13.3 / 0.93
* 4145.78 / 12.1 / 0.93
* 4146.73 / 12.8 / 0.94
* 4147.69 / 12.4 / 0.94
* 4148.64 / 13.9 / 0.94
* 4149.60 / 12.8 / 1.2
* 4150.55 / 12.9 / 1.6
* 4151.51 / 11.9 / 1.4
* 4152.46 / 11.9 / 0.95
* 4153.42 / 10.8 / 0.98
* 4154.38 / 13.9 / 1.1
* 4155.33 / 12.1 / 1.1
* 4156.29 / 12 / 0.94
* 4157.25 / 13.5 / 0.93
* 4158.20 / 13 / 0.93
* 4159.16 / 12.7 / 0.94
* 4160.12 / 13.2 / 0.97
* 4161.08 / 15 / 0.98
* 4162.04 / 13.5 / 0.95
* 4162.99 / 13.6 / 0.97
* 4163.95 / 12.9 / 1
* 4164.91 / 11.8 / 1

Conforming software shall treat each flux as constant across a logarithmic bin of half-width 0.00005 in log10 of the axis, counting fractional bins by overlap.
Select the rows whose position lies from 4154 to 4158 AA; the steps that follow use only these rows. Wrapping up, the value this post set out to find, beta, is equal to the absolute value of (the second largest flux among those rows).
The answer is 13.5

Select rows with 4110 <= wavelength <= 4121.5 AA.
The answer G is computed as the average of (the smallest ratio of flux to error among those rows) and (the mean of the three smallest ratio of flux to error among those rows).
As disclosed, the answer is 8.6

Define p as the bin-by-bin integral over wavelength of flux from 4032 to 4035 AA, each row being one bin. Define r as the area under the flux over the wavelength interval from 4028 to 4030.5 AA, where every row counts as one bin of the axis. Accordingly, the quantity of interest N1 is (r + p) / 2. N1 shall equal 32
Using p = 34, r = 29.9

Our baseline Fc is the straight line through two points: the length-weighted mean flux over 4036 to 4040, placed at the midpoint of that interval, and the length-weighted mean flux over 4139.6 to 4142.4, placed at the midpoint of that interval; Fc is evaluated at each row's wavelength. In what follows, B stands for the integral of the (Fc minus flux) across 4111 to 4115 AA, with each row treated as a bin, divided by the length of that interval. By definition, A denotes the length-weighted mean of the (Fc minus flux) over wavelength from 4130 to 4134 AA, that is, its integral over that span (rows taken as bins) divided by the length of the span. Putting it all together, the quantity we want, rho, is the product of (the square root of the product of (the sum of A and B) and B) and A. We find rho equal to 10.1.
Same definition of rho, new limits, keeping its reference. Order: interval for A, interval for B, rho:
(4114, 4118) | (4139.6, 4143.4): 6.2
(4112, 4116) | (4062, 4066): 9.3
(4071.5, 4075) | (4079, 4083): 0.8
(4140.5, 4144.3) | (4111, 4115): 5.3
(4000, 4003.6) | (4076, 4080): 4.2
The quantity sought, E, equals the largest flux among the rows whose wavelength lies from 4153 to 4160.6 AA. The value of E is 13.9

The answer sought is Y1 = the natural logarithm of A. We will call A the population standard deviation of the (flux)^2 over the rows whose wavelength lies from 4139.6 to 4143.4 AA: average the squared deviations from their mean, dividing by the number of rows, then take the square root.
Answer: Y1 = 3.72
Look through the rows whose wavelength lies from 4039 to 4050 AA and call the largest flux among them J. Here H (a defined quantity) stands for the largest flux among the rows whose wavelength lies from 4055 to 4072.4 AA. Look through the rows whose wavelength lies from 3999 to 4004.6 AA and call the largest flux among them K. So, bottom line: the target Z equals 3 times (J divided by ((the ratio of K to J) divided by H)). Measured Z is 577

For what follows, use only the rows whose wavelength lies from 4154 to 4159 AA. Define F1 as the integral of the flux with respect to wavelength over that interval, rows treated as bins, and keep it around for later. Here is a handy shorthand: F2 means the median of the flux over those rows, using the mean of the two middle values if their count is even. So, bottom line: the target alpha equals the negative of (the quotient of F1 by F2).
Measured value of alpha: -5.0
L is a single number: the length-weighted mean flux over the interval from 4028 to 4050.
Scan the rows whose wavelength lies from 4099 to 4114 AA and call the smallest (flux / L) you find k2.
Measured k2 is 0.63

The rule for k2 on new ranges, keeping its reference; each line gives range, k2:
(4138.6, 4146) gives 0.86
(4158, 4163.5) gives 1.01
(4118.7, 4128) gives 0.85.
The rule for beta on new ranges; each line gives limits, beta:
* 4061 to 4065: 12.6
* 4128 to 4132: 12.4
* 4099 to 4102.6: 8.4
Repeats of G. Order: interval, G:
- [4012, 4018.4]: 9.2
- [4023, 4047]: 4.3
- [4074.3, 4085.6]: 10.8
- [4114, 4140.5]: 9.7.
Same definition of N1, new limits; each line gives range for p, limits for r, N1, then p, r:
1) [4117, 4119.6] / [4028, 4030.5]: 29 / 28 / 29.9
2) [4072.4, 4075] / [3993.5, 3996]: 31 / 31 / 30.8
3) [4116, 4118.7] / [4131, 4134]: 33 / 30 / 35.7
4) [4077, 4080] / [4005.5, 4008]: 36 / 39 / 32.6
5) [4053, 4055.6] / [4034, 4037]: 36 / 34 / 38.2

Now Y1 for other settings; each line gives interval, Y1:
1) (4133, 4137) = 2.91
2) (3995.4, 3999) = 3.74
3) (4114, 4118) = 2.56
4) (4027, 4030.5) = 3.12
